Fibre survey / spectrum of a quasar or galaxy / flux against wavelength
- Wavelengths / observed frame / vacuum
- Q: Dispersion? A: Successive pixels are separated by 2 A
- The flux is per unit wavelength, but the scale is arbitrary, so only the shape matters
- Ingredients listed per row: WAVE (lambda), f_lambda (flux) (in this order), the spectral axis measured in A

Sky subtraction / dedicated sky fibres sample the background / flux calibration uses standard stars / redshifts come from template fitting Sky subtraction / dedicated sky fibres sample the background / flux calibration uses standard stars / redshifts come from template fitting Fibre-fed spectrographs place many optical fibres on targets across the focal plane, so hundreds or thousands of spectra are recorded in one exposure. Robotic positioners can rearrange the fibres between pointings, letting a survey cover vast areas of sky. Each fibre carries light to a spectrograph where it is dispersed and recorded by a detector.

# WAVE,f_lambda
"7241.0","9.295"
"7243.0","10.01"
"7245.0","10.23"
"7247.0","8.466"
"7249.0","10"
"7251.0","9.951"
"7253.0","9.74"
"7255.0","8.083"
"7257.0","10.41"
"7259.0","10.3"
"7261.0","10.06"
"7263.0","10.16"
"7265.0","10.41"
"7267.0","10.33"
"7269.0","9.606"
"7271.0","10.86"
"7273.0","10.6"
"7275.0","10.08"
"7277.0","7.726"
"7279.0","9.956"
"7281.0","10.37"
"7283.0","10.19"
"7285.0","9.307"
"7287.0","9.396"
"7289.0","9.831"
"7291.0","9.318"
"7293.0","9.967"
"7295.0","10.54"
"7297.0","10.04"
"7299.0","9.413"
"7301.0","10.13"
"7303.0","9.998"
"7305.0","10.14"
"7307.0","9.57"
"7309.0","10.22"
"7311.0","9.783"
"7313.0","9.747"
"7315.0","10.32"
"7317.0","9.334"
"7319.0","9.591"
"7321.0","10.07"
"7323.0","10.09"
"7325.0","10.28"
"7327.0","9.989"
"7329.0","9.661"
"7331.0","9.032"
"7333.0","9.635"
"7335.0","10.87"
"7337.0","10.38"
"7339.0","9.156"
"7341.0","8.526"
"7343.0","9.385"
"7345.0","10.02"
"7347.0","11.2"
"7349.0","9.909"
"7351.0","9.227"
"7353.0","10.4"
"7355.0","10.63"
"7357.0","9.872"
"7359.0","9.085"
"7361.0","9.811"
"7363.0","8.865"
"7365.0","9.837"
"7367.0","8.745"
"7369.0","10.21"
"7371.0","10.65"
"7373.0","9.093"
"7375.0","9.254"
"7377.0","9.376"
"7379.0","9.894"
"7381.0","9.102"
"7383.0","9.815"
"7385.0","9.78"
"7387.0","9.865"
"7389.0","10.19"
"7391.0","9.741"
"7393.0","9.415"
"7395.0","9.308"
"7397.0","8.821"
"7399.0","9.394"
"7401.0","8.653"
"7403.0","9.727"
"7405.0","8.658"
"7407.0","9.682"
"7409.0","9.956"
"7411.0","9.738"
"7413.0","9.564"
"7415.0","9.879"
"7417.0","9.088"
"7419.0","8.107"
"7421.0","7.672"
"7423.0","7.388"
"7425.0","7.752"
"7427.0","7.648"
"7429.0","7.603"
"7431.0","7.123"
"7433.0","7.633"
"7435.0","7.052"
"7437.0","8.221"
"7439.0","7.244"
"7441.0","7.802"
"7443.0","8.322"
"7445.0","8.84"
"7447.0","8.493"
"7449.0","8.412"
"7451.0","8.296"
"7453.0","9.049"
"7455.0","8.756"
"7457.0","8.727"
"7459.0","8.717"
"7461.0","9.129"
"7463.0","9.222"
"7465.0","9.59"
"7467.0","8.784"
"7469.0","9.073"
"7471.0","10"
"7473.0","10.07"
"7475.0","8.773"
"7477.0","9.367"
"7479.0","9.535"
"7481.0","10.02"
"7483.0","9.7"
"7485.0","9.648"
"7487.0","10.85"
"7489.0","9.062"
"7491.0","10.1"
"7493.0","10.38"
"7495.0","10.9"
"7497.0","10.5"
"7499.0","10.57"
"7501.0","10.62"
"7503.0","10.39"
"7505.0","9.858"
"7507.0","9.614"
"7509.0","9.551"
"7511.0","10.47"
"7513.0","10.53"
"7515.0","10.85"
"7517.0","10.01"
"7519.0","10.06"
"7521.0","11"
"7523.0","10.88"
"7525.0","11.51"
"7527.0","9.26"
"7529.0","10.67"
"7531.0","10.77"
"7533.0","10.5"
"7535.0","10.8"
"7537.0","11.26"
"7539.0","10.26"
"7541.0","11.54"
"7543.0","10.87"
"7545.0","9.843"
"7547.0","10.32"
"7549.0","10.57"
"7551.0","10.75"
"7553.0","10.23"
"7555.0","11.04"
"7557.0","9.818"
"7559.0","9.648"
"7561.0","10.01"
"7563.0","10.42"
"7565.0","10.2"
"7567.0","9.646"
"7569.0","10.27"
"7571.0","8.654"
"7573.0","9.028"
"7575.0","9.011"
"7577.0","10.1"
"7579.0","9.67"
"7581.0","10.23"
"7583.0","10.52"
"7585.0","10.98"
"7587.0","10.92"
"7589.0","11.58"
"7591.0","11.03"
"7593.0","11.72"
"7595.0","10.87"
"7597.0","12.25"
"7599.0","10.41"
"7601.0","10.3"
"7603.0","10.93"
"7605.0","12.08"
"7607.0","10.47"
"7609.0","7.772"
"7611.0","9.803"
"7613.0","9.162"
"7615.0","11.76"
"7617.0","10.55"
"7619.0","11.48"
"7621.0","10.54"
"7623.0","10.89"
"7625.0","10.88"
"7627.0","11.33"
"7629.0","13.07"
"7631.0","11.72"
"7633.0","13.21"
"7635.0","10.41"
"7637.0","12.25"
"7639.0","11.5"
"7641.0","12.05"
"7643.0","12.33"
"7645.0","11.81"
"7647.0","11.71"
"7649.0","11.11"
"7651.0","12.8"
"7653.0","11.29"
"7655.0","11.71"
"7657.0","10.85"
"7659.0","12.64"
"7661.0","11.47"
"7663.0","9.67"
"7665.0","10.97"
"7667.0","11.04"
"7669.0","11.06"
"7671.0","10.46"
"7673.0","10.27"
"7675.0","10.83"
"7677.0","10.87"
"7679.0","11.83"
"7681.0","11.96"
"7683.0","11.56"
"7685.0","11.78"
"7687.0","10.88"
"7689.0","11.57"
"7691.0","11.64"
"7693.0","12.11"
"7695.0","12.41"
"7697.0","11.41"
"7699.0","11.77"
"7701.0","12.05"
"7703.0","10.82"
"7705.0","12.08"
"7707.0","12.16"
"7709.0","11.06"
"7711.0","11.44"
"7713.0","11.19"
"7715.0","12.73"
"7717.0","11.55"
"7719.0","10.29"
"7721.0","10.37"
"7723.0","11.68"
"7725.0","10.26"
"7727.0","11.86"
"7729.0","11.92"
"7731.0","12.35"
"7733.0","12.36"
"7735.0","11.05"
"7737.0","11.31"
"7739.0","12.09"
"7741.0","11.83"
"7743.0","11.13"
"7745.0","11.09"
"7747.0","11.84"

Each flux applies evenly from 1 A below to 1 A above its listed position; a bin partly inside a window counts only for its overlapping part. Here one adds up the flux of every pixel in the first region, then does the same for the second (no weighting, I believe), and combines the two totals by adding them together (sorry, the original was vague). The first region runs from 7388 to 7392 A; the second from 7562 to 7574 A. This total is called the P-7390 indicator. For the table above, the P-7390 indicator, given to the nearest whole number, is 78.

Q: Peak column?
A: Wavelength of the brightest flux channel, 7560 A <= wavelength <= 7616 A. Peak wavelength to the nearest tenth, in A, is 7597.0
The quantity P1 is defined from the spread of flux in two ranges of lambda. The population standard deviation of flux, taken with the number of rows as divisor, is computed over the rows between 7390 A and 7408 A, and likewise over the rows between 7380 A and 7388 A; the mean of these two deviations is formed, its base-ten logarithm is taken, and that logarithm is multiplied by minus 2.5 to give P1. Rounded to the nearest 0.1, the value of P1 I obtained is 1.1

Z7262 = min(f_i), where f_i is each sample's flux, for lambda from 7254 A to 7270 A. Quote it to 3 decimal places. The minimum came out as 8.083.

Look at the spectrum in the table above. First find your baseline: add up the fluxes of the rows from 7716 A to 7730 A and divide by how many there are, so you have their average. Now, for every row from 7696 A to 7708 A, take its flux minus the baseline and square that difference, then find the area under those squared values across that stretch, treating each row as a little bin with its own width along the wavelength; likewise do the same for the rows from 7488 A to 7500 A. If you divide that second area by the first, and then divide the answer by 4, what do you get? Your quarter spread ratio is 0.50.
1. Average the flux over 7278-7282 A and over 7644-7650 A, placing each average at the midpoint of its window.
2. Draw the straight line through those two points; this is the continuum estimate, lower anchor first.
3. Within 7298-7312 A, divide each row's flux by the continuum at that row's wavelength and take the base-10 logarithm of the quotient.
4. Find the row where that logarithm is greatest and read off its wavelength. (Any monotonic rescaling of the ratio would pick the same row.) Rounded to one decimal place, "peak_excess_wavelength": 7309.0 A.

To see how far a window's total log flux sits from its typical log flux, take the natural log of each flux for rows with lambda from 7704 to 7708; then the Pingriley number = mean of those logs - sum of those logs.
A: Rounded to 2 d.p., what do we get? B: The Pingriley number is -2.49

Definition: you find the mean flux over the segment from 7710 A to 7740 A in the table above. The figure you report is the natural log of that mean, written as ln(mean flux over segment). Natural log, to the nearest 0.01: 2.44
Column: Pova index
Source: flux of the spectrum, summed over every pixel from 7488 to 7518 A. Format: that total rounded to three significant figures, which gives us 153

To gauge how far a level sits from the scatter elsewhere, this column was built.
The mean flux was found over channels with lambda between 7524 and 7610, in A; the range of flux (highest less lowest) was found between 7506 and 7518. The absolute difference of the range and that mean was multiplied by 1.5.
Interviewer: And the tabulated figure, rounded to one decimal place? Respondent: 13.7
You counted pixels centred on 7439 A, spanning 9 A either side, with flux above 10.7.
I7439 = 0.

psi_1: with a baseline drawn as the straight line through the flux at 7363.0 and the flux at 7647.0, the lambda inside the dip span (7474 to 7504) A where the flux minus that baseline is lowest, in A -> 7475.0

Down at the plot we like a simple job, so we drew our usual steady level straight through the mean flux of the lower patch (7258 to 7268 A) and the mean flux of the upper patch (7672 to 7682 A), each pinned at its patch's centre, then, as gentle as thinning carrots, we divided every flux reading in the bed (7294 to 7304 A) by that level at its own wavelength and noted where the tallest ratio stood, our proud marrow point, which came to 7295.0 A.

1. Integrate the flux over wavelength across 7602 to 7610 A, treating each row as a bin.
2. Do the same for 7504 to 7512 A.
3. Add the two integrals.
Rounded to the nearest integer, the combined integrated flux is 161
